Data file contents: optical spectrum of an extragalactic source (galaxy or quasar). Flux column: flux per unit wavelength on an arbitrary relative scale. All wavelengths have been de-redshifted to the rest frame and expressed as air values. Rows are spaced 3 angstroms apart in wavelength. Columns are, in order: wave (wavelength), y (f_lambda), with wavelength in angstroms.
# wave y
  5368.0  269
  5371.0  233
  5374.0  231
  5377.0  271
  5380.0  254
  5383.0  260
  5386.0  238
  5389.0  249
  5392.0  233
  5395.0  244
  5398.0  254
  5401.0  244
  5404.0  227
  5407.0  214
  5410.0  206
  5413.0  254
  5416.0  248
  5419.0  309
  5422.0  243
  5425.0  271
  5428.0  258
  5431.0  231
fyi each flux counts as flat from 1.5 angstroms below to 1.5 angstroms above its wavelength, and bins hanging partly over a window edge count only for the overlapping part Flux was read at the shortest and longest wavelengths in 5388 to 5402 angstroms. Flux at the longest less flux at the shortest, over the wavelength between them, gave -0.4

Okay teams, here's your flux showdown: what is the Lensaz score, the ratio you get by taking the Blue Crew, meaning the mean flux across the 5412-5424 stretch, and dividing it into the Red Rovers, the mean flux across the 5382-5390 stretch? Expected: 0.94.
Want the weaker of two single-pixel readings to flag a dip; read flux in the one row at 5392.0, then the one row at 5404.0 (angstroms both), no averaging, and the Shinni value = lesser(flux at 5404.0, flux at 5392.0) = 227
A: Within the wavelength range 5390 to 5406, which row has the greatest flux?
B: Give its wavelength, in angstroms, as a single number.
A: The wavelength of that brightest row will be 5398.0 angstroms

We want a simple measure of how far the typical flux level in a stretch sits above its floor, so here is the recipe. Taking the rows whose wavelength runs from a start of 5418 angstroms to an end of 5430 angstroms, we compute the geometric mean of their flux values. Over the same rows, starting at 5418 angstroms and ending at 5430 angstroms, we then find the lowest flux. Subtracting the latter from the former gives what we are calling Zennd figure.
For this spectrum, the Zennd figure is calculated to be 26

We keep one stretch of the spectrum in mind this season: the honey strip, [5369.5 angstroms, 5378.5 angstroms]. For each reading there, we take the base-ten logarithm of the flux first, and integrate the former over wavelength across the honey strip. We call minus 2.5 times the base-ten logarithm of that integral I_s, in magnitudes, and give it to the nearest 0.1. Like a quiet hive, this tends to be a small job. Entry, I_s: -3.3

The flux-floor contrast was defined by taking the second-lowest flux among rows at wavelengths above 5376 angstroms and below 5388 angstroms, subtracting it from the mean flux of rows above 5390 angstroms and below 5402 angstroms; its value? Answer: -10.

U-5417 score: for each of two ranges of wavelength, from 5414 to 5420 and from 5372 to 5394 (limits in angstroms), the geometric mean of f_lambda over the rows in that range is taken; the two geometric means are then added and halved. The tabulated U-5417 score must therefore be 262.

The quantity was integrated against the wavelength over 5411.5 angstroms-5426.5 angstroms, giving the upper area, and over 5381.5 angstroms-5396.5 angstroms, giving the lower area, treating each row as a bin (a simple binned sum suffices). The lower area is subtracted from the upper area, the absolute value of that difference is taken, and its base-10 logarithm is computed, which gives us 2.48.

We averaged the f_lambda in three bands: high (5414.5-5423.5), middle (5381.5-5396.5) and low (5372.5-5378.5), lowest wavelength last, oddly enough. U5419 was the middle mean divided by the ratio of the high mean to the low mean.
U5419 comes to 230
